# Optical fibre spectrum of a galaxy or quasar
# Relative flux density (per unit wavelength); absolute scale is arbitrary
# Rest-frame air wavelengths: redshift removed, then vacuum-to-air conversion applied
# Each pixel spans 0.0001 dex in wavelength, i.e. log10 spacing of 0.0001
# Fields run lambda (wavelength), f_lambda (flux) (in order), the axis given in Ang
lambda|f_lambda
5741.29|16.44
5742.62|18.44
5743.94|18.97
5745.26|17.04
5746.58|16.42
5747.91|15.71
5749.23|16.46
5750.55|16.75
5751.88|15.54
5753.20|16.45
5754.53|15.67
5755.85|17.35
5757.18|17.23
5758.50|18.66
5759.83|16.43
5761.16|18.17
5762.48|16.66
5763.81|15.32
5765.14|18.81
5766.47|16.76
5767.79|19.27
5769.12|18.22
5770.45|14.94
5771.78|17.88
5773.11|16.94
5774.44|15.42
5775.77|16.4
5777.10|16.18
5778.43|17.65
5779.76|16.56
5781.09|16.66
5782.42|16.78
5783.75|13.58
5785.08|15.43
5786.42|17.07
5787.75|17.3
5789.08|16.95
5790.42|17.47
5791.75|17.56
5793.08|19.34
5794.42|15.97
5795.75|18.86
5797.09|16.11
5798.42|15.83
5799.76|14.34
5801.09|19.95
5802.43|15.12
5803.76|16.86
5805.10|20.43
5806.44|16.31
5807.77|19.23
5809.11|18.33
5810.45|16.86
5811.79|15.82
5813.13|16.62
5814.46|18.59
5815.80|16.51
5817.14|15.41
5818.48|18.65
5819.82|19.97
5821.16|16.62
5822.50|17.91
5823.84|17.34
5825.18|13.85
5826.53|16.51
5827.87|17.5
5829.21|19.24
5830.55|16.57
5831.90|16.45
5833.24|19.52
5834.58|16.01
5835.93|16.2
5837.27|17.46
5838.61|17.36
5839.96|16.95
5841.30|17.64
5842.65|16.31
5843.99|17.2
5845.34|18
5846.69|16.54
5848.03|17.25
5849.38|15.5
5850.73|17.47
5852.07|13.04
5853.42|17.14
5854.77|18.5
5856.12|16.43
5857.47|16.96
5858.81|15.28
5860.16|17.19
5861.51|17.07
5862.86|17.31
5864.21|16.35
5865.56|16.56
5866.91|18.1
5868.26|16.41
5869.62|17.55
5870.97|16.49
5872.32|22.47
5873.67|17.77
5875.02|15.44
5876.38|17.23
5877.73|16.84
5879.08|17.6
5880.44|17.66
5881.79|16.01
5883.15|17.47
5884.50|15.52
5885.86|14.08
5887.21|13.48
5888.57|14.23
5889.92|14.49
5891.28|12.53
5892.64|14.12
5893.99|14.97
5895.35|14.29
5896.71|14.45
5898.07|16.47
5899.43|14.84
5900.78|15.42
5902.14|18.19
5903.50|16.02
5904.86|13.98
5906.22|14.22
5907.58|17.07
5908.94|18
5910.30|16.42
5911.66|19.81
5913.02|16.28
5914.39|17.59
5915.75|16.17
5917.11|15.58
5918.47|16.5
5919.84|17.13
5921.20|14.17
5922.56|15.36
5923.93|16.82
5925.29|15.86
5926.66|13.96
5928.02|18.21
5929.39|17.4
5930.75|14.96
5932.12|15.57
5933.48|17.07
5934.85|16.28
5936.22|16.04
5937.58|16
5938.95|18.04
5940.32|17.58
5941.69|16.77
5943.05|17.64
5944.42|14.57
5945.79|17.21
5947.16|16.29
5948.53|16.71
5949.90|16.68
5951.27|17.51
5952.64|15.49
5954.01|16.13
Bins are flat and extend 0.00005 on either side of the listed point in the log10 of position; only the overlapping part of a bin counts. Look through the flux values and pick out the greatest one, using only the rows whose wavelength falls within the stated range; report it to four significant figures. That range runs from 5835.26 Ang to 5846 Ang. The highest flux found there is 18.00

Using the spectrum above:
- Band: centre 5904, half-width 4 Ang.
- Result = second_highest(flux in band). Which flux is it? 17.07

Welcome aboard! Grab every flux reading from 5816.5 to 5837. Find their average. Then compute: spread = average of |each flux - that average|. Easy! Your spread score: 1.31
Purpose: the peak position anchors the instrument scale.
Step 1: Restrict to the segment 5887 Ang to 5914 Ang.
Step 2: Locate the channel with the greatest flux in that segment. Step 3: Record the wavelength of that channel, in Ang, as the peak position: 5911.66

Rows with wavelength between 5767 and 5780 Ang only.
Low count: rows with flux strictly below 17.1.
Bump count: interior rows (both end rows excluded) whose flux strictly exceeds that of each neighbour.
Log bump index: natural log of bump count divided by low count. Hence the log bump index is -0.69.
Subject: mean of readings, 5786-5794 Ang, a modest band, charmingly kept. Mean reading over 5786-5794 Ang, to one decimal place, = 17.6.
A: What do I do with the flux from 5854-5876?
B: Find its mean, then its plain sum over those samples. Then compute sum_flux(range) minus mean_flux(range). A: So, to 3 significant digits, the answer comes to 259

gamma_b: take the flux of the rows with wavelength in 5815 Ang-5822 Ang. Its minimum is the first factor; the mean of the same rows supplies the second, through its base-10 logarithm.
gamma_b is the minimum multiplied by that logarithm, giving 19.1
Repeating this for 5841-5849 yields 20.1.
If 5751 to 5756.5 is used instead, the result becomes 18.8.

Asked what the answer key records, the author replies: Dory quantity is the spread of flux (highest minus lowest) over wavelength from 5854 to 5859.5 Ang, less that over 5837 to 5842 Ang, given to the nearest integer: 3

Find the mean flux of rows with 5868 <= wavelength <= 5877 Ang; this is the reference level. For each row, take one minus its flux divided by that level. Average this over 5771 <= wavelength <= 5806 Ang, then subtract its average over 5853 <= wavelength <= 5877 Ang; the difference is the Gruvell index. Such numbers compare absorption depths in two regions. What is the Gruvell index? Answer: 0.02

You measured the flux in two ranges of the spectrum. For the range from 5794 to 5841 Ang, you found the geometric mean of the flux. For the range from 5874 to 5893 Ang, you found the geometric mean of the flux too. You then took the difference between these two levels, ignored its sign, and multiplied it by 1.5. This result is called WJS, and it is 2.6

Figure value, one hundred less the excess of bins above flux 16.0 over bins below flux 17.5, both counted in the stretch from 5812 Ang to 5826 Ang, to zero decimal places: 98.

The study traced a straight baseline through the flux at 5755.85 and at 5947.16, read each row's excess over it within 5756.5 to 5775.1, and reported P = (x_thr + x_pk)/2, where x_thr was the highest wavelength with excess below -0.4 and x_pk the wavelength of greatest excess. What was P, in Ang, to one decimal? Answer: 5771.1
